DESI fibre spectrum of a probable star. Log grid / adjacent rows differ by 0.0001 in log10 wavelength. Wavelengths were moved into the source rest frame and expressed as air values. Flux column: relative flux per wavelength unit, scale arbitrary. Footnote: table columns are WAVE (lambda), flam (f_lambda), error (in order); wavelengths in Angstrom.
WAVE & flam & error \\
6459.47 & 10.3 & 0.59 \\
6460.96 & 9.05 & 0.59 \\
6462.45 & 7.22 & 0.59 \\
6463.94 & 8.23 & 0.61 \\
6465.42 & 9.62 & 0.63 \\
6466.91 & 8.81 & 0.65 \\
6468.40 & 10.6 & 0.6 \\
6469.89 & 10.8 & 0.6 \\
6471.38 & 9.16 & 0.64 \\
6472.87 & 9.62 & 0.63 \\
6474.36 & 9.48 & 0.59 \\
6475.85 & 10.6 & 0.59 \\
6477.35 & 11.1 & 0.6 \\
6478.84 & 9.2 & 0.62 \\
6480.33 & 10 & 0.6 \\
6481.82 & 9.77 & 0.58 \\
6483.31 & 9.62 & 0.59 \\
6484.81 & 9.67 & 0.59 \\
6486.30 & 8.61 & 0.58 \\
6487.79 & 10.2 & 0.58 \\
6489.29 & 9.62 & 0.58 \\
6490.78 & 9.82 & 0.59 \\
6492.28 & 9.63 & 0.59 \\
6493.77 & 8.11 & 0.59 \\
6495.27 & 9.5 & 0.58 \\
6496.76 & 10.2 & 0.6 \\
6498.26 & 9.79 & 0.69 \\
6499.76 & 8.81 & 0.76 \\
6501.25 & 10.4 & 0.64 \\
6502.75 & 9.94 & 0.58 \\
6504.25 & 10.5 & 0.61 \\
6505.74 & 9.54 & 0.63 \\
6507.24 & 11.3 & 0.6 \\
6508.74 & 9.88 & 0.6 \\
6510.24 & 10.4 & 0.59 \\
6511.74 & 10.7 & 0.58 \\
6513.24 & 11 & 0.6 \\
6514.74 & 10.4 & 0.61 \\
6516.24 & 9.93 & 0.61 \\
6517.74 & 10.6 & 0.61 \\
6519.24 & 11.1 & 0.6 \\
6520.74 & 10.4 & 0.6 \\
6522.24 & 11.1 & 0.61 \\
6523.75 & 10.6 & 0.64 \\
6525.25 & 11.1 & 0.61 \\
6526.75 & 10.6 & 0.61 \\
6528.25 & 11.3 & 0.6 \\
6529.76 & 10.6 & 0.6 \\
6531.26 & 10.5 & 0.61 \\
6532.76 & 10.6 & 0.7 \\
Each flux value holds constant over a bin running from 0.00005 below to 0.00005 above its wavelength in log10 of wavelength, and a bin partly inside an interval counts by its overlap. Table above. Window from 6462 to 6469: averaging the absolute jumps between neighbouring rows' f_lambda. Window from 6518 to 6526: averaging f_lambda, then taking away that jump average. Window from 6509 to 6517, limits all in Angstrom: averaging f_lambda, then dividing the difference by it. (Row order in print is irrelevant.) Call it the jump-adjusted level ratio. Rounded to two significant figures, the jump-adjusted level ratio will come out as 0.92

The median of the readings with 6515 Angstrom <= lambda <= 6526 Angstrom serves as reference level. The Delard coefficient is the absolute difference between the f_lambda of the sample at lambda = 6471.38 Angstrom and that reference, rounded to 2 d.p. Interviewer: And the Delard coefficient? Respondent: 1.44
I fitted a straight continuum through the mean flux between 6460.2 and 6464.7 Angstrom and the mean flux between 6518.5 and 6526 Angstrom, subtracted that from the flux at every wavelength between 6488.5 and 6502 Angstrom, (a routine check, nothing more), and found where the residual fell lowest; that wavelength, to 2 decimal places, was 6493.77 Angstrom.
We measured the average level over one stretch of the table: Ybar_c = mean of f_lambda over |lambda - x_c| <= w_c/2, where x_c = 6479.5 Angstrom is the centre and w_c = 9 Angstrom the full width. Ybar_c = 10.0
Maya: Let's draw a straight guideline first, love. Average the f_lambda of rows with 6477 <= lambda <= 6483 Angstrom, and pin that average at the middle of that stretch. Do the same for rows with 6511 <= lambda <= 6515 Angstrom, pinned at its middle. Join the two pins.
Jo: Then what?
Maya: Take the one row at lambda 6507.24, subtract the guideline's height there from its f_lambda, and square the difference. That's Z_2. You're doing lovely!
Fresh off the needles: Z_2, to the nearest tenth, 0.5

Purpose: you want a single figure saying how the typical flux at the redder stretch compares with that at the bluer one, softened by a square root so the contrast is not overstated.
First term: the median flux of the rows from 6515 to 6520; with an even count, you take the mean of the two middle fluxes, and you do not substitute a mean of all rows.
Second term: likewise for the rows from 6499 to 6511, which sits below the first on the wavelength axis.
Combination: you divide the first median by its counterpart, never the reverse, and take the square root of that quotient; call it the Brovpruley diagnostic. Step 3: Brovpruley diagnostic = 1.02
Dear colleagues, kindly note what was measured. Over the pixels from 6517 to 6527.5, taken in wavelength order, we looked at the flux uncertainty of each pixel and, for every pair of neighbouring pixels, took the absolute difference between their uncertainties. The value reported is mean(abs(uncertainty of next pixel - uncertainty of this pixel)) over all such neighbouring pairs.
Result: 0.013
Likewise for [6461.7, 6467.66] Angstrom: 0.020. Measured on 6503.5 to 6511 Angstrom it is 0.015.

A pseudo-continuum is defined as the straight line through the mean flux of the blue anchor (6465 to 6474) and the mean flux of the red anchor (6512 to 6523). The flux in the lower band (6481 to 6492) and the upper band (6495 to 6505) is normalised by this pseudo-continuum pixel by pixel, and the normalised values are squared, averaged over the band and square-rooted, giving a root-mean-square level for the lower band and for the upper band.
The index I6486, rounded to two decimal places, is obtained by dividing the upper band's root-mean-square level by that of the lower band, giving 1.00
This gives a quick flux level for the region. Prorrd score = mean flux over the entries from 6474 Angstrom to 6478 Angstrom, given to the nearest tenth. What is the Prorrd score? 10.4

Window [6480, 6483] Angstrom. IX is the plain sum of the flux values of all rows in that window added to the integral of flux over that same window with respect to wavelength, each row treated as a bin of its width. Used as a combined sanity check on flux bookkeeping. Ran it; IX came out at 49.3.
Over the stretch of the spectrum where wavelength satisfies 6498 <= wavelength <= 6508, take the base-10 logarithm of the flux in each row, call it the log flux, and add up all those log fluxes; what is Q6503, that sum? 7.00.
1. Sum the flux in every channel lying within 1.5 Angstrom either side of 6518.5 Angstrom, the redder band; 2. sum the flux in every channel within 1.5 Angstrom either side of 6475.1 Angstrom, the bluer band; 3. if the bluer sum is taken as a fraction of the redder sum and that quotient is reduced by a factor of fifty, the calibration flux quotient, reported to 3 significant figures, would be 0.0185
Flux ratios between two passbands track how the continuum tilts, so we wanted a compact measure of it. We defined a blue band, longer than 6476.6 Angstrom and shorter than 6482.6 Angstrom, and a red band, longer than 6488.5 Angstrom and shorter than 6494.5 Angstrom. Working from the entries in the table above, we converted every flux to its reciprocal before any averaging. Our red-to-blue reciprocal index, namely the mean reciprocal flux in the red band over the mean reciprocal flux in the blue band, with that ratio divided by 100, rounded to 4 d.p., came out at 0.0108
